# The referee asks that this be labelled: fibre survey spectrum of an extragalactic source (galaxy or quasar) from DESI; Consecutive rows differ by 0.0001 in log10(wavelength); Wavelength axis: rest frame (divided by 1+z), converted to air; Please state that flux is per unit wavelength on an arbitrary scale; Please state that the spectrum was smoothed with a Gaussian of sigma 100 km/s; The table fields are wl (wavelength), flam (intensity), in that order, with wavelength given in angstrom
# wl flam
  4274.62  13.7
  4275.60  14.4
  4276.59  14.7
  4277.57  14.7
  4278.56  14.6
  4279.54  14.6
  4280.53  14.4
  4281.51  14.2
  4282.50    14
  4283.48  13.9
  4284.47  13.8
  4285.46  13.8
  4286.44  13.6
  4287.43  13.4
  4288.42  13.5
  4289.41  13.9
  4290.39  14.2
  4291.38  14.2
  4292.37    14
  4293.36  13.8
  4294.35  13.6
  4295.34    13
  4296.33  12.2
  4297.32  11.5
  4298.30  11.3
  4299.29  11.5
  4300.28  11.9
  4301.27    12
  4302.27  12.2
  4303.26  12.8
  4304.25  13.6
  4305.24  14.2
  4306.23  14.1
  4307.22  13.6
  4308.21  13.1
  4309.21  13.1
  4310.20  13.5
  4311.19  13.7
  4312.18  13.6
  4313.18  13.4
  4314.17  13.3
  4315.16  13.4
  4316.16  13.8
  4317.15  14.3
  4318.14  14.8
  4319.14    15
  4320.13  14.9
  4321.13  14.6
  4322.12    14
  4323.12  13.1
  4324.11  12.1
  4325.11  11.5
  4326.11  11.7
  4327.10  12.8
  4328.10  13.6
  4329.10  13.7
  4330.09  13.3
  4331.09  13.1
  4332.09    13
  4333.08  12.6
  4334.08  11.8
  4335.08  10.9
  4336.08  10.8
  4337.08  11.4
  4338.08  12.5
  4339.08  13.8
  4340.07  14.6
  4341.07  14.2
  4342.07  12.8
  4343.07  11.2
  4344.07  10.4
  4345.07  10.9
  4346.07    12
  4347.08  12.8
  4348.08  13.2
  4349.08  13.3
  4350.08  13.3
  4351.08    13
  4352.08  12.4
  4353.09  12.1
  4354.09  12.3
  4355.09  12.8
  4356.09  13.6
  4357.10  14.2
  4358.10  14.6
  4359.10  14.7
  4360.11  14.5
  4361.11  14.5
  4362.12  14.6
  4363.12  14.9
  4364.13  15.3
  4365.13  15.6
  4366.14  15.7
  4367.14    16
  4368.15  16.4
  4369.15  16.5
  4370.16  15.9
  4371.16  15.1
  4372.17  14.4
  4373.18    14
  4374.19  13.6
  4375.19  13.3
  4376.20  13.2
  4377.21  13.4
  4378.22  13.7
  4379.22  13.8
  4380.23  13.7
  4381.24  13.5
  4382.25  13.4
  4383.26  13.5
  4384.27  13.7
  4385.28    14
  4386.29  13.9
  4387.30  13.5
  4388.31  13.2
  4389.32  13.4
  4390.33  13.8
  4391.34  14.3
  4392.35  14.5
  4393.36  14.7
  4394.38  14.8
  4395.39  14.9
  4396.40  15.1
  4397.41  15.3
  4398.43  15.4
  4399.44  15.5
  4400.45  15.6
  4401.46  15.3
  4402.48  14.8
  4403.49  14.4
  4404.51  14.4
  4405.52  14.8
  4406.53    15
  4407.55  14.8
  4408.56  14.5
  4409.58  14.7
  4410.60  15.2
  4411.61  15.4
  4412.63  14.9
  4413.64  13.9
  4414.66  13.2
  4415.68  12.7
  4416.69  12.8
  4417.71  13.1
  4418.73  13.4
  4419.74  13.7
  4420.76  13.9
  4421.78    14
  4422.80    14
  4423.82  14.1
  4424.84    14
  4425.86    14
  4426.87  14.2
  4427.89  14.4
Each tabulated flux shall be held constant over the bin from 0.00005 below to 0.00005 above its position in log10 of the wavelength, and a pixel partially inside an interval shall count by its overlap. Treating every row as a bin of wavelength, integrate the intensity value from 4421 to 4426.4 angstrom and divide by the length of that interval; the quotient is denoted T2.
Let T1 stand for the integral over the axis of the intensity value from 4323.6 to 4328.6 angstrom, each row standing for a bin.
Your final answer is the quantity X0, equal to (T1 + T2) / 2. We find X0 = 37.9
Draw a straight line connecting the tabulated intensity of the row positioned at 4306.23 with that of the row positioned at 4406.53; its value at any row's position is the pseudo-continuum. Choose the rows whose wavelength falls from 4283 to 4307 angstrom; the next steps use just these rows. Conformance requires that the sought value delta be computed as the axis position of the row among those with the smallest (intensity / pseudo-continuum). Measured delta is 4298.30 angstrom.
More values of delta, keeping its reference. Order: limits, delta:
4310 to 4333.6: 4325.11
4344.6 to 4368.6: 4345.07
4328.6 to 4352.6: 4344.07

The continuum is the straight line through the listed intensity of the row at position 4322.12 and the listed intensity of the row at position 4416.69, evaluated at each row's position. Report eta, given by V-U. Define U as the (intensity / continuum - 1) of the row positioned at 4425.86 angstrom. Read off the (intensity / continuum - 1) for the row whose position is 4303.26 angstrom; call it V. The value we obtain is -0.20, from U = 0.10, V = -0.10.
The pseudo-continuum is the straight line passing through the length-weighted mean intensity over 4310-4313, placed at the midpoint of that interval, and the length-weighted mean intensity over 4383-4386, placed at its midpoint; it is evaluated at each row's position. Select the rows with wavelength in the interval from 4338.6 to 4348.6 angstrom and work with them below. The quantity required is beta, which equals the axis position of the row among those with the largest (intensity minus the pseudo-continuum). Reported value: 4340.07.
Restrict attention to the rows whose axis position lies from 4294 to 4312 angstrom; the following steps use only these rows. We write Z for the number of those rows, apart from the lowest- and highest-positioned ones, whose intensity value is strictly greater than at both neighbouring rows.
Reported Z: 1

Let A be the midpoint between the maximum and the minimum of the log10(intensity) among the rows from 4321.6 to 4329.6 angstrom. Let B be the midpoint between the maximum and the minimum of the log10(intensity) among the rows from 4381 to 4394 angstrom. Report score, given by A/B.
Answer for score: 0.96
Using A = 1.10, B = 1.14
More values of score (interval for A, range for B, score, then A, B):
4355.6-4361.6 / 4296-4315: 1.04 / 1.15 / 1.10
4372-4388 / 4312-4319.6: 0.99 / 1.14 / 1.15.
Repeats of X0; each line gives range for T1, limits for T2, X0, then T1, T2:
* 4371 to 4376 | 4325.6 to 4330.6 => 41.4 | 70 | 13.0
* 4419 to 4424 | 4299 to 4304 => 40.8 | 70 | 12.2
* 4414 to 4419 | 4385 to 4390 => 39.4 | 65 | 13.6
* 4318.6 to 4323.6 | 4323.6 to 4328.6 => 41.9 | 72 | 12.3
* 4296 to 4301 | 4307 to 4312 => 35.9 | 58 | 13.4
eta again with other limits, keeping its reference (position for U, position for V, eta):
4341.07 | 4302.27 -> -0.18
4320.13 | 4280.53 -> -0.07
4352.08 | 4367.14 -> 0.28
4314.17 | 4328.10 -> 0.03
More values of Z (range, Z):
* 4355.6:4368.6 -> 1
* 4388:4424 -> 3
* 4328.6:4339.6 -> 0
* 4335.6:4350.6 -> 1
